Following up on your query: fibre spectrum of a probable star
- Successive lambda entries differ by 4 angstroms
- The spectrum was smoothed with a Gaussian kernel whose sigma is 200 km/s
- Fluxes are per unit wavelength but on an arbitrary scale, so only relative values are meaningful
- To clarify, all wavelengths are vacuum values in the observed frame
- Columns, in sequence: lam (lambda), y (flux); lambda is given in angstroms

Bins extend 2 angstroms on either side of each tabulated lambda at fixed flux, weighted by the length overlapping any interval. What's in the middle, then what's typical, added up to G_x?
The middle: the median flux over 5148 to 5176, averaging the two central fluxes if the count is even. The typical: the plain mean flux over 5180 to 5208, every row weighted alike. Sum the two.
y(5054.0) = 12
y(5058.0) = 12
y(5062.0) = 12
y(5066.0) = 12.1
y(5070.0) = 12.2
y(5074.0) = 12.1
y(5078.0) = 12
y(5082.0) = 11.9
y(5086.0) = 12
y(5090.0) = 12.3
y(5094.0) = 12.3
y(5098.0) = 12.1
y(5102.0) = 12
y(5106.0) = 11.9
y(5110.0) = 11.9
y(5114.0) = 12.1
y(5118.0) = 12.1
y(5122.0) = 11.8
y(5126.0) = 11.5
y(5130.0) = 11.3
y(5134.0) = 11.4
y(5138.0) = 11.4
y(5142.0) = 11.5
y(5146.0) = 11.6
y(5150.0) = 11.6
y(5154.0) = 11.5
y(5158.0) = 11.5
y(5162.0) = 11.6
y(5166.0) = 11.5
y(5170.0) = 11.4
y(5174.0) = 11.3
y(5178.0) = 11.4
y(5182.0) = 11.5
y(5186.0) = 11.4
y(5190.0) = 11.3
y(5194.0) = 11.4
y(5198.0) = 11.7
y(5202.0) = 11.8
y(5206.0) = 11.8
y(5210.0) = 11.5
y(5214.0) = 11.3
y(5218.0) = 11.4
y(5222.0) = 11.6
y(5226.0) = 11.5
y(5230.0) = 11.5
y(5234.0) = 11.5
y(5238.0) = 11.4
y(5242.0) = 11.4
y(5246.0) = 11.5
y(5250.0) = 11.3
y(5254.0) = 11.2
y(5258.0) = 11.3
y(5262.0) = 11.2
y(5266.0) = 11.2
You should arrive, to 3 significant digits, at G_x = 23.1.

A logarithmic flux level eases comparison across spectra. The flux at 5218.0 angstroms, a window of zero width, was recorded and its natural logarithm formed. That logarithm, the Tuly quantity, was 2.43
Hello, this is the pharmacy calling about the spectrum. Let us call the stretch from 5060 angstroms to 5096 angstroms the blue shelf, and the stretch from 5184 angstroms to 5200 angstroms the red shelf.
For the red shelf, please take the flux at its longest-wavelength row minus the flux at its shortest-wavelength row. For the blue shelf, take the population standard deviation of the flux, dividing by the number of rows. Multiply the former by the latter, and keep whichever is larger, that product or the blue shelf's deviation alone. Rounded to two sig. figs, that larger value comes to 0.13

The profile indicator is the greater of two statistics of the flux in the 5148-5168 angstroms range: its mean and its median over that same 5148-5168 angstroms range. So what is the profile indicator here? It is 11.5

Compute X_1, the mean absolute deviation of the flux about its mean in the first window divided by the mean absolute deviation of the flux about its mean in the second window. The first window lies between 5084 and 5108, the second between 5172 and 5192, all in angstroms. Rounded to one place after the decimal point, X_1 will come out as 2.1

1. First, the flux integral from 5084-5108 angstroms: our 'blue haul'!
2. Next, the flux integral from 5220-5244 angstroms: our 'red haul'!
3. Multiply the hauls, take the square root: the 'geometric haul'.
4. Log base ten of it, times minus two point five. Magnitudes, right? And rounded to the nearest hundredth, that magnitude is -6.13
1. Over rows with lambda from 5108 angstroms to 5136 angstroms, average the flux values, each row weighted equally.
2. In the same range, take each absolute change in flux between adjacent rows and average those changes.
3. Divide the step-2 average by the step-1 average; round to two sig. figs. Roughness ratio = 0.016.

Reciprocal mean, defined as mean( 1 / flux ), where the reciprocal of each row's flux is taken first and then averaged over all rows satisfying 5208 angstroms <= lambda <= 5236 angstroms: 0.0872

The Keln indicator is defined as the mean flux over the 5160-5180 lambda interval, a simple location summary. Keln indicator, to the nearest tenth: 11.4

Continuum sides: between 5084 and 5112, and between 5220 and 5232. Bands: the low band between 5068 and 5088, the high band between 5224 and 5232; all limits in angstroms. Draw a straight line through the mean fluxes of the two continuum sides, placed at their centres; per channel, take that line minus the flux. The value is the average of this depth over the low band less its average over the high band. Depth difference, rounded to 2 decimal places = 0.09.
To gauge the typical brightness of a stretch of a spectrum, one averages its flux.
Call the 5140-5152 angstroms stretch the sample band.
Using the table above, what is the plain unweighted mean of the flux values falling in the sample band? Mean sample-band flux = 11.6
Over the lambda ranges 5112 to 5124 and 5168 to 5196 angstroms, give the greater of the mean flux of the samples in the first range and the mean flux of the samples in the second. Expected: 12.0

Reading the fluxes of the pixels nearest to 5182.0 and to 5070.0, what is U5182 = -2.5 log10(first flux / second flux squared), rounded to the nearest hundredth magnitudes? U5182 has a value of 2.78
